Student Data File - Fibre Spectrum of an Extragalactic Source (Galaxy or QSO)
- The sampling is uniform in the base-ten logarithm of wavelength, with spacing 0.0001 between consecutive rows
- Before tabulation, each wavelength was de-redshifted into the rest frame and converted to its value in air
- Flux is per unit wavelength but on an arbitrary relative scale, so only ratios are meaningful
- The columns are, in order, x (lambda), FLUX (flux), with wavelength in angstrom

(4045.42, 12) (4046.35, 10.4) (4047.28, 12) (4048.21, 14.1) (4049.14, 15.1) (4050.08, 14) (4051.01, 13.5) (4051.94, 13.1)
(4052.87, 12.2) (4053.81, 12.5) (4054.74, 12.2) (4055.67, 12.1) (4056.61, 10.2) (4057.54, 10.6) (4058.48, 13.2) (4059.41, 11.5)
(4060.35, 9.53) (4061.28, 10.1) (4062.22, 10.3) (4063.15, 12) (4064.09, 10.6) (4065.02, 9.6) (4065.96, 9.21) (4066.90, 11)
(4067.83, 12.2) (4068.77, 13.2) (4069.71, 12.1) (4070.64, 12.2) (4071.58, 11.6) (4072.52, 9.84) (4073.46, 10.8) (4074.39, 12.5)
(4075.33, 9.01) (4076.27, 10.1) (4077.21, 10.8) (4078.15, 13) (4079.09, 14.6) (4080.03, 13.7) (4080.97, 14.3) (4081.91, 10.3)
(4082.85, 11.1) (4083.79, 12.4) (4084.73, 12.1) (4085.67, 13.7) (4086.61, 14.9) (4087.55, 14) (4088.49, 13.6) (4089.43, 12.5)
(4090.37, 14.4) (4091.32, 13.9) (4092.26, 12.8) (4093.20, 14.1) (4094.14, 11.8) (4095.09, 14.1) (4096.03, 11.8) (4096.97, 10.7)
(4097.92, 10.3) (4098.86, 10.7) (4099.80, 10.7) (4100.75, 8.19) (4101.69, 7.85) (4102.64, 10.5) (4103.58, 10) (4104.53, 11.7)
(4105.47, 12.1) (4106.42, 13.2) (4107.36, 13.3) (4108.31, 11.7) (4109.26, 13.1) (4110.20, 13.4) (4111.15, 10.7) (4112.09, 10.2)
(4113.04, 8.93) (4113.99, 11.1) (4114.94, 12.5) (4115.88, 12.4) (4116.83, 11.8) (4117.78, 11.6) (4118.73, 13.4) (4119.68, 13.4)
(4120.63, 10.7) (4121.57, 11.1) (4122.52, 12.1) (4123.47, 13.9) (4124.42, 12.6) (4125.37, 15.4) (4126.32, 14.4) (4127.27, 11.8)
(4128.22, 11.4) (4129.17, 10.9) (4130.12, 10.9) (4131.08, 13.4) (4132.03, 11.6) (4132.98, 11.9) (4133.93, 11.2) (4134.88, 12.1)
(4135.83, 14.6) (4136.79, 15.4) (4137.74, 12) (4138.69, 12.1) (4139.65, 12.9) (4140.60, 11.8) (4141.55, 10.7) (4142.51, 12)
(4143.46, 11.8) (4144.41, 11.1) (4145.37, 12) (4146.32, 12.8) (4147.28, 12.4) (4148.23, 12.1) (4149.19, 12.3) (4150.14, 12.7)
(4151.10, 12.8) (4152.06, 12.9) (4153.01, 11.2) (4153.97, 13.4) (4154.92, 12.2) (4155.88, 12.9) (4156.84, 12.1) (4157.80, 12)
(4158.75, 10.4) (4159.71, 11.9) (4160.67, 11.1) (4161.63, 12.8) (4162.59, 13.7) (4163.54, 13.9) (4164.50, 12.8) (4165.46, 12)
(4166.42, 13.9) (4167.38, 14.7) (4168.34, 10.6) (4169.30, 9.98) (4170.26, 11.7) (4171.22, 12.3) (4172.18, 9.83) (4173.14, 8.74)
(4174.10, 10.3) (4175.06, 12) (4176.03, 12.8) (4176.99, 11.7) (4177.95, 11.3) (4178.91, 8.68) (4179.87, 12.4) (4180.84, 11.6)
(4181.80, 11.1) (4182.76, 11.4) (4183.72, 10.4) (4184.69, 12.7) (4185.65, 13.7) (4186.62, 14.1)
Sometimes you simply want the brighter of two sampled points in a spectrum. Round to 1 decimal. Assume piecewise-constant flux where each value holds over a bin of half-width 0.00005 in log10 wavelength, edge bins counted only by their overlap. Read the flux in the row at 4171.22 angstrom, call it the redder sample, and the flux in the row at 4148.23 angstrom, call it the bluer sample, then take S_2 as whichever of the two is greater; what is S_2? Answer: 12.3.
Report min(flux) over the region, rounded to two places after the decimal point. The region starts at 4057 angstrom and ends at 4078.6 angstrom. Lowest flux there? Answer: 9.01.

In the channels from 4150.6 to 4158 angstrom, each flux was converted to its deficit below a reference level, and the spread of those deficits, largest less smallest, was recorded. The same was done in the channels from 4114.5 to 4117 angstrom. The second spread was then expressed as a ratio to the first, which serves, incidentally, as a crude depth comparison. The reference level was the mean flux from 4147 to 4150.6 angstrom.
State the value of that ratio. 0.3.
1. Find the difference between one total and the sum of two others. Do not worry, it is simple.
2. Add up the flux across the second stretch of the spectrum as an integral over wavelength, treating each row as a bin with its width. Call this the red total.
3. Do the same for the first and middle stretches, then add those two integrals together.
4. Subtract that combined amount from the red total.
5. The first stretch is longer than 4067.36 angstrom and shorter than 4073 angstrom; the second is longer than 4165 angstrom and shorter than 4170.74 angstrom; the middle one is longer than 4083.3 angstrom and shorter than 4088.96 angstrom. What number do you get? -73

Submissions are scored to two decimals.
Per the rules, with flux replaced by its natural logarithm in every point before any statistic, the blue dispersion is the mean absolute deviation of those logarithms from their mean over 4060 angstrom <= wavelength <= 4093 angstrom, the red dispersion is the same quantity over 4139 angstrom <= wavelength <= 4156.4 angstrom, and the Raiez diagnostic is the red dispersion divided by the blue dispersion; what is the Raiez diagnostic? 0.38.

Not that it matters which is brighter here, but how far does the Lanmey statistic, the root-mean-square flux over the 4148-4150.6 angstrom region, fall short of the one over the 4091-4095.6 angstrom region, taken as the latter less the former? 1.0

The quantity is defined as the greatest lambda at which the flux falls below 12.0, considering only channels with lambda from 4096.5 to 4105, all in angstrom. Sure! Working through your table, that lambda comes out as 4104.53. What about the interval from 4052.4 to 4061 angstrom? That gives 4060.35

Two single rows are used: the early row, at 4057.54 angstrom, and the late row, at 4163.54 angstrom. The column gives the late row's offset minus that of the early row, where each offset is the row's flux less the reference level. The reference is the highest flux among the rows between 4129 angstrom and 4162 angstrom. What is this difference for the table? 3.3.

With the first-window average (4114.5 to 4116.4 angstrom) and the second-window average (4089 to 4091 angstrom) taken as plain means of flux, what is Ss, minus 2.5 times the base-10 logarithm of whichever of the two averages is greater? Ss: -2.82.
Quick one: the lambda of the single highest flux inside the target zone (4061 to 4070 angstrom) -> 4068.77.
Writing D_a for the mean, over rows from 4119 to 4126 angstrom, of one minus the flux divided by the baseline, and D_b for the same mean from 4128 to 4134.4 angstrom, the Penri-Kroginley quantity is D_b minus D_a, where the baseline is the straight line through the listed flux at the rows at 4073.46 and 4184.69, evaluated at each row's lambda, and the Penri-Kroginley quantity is 0.11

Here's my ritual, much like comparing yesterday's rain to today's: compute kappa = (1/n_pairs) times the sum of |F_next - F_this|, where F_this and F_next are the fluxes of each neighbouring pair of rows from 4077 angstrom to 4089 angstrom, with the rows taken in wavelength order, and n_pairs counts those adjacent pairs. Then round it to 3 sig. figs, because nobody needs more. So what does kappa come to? 1.32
